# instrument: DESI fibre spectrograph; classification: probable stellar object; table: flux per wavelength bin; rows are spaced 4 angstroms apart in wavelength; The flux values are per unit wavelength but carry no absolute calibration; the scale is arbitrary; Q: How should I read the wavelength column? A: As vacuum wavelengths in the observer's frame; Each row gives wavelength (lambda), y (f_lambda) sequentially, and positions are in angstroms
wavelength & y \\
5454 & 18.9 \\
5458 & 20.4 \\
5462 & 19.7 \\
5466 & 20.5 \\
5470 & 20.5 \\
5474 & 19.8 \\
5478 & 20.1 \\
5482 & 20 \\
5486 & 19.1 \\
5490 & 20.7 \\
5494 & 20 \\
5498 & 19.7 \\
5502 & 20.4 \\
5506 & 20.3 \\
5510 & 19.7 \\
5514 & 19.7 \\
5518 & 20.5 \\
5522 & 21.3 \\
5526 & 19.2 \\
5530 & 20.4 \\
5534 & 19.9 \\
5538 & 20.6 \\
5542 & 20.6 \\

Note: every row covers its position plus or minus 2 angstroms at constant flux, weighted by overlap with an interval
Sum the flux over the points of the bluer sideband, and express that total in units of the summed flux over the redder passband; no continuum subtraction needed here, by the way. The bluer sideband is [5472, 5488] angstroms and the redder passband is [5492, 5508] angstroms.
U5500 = 0.983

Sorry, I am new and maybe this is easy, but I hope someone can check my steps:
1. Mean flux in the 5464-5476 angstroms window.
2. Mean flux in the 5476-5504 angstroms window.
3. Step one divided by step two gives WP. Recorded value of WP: 1.013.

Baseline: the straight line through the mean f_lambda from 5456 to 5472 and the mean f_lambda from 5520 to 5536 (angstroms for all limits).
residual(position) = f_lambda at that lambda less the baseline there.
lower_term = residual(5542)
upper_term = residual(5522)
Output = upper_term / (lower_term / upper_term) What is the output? 2.9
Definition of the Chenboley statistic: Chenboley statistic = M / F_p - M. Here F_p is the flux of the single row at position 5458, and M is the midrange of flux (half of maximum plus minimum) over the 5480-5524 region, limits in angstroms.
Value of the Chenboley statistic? -19.21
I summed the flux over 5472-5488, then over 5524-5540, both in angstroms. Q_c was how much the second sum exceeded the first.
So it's 1.1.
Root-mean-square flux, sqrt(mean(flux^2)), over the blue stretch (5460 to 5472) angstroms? 20.2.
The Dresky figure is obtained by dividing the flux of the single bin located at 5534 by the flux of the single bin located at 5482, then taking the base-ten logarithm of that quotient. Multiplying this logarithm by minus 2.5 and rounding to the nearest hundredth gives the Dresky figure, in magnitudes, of 0.01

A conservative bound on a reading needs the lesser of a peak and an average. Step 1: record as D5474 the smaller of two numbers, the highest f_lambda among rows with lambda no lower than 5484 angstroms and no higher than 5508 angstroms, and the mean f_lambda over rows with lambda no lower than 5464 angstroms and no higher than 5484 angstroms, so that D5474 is 20.2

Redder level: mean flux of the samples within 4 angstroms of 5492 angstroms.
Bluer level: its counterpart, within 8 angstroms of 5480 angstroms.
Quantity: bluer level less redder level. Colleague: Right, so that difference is -0.60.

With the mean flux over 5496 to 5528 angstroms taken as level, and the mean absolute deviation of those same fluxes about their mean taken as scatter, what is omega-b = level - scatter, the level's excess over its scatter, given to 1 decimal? 19.6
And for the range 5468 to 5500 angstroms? 19.6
